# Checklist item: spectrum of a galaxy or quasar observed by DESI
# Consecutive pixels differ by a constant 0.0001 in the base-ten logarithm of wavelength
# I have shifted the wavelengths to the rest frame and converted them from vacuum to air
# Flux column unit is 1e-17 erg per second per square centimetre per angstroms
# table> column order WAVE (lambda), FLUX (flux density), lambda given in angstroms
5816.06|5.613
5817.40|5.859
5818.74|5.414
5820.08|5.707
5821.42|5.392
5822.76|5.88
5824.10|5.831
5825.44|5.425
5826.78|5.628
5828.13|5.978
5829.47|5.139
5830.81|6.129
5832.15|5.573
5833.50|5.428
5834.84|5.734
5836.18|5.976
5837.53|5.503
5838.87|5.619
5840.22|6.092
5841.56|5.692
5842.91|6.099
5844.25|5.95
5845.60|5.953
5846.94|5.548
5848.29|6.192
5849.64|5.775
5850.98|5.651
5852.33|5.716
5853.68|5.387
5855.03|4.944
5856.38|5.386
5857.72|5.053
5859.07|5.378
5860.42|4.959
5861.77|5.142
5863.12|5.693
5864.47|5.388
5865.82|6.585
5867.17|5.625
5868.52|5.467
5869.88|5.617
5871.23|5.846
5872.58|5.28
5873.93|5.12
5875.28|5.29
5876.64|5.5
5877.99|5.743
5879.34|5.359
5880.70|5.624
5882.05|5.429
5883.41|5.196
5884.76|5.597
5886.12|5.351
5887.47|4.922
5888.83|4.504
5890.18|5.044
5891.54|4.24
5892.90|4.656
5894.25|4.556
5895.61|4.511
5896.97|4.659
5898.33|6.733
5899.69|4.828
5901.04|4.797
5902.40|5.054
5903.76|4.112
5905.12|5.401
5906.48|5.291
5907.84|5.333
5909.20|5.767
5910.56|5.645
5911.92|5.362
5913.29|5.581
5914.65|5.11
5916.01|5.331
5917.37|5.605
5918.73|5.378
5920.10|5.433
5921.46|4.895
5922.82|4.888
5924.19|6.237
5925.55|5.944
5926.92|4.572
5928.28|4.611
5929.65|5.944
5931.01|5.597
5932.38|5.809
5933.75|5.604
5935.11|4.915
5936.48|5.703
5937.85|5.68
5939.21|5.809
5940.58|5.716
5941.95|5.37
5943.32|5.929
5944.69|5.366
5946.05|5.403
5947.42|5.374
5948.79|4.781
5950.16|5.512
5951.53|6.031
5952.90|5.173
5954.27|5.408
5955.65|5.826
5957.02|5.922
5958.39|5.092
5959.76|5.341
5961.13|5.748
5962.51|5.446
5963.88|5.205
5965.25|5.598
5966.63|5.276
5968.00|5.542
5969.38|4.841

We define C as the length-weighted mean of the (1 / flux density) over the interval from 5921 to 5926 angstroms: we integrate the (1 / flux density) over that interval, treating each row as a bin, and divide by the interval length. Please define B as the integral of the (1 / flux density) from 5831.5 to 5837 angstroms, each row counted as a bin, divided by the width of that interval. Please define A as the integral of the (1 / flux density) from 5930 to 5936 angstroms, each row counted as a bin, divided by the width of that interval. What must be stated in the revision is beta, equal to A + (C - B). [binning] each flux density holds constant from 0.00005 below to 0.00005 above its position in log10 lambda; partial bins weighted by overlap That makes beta 0.190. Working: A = 0.182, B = 0.176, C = 0.184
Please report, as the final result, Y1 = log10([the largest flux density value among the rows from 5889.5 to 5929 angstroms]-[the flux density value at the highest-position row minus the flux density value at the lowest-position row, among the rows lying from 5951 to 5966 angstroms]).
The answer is 0.855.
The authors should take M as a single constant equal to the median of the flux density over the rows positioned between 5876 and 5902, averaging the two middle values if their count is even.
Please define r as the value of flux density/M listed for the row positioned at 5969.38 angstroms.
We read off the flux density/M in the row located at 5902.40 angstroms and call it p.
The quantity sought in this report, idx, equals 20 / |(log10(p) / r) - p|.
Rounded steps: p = 1.00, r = 0.96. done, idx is 20.0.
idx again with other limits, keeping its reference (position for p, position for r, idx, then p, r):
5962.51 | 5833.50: 19.1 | 1.08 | 1.08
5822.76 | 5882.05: 18.1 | 1.17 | 1.08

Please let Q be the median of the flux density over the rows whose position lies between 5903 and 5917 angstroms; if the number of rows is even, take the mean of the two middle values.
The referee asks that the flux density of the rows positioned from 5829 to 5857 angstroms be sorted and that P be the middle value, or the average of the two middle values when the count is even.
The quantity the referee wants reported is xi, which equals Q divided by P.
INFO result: 0.94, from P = 5.69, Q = 5.35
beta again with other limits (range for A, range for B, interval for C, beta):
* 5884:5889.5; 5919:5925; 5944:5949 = 0.200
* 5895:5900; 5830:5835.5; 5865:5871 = 0.194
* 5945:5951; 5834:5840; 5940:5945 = 0.193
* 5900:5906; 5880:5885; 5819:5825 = 0.201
